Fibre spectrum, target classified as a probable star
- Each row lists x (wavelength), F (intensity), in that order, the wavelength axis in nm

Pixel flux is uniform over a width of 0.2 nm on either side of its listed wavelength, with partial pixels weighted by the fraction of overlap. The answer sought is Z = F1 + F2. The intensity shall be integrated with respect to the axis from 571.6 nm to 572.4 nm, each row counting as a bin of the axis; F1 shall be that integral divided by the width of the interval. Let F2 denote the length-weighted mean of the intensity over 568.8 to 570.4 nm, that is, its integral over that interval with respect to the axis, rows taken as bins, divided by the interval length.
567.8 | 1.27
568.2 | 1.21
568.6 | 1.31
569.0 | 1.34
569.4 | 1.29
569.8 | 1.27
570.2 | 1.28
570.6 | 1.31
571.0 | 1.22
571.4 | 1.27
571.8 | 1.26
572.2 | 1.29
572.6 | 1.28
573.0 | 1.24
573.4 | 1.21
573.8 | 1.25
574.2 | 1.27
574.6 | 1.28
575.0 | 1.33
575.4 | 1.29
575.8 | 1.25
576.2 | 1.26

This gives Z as 2.57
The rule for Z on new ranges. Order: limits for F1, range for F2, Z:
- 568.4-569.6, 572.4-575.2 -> 2.58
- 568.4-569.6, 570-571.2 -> 2.58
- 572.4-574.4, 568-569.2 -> 2.54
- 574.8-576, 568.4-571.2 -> 2.58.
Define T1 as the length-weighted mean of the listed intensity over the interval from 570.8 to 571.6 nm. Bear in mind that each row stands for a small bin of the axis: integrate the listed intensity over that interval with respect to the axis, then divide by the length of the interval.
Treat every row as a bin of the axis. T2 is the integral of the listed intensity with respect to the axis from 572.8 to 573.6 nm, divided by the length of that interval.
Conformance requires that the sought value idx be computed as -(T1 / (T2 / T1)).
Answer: -1.27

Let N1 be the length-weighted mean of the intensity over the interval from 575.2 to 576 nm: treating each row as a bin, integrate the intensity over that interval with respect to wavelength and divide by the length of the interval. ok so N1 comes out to 1.27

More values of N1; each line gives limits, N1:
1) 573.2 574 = 1.23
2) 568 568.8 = 1.26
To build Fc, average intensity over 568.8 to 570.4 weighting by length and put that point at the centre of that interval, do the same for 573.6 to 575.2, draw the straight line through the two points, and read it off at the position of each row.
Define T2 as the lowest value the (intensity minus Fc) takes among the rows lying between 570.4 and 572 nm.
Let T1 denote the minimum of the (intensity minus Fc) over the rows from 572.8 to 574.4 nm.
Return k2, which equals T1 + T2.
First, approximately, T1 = -0.0751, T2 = -0.071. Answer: -0.15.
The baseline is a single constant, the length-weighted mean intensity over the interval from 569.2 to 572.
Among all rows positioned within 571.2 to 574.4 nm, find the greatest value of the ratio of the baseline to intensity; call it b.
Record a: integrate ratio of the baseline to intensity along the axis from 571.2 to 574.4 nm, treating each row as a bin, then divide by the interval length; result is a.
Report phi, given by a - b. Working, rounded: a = 1.01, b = 1.05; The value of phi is -0.040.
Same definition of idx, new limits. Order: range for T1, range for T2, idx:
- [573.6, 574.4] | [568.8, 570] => -1.22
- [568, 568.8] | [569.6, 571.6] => -1.25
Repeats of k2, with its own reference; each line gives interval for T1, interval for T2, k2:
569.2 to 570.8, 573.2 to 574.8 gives -0.10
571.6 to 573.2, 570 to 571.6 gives -0.12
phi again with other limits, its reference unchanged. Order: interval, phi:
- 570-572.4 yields -0.042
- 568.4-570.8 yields -0.023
